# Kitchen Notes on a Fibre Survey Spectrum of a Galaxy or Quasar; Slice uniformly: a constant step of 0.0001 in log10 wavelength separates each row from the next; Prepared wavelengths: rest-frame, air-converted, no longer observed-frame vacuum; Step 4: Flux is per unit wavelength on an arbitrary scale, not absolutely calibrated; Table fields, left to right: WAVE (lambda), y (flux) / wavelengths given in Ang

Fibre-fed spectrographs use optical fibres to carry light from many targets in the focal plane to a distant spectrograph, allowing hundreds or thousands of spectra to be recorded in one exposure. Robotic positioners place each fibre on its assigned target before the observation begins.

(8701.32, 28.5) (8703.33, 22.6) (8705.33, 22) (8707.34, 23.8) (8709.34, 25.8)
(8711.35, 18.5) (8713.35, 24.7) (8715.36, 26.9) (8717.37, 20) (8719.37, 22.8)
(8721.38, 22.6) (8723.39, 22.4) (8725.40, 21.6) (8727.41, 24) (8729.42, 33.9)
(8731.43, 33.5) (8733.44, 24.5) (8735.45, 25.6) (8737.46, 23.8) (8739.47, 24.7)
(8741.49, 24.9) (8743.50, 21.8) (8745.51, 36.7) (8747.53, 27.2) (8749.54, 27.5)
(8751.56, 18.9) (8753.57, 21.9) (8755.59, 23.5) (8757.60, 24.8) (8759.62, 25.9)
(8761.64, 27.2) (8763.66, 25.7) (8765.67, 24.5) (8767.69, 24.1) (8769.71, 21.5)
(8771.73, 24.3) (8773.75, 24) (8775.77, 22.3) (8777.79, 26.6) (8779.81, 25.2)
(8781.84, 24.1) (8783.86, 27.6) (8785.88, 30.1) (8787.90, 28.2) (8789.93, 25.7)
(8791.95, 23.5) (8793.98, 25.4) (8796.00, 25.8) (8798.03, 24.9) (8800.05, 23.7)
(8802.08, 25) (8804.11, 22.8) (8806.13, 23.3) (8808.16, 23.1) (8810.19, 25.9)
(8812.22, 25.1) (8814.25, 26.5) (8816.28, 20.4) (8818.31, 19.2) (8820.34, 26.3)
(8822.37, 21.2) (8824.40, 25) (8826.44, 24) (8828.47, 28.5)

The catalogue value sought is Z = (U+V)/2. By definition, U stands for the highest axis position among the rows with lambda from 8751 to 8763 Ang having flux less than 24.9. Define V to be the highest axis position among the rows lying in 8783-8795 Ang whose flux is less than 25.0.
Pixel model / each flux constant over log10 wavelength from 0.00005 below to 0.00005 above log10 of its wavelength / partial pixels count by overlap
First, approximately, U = 8757.60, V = 8791.95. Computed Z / 8774.8 Ang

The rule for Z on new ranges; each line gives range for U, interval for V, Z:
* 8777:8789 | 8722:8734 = 8757.6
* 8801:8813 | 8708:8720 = 8763.8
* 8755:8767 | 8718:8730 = 8746.5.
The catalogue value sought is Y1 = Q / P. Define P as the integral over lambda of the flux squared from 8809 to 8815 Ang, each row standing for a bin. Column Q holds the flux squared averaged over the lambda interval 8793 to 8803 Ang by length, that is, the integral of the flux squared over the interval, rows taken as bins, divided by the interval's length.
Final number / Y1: 0.16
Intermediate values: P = 3971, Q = 624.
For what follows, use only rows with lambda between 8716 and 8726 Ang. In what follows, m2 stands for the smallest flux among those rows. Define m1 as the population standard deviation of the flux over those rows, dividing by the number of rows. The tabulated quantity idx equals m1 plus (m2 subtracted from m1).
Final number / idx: -18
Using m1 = 1.0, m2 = 20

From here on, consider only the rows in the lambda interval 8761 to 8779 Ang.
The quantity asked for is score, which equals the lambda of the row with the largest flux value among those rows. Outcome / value 8761.64 Ang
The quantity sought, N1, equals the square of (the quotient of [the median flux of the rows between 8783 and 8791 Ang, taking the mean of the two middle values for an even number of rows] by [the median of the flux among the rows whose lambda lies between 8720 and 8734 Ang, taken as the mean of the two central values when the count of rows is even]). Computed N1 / 1.35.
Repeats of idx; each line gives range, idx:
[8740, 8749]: -11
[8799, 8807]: -21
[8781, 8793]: -19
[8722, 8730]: -12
